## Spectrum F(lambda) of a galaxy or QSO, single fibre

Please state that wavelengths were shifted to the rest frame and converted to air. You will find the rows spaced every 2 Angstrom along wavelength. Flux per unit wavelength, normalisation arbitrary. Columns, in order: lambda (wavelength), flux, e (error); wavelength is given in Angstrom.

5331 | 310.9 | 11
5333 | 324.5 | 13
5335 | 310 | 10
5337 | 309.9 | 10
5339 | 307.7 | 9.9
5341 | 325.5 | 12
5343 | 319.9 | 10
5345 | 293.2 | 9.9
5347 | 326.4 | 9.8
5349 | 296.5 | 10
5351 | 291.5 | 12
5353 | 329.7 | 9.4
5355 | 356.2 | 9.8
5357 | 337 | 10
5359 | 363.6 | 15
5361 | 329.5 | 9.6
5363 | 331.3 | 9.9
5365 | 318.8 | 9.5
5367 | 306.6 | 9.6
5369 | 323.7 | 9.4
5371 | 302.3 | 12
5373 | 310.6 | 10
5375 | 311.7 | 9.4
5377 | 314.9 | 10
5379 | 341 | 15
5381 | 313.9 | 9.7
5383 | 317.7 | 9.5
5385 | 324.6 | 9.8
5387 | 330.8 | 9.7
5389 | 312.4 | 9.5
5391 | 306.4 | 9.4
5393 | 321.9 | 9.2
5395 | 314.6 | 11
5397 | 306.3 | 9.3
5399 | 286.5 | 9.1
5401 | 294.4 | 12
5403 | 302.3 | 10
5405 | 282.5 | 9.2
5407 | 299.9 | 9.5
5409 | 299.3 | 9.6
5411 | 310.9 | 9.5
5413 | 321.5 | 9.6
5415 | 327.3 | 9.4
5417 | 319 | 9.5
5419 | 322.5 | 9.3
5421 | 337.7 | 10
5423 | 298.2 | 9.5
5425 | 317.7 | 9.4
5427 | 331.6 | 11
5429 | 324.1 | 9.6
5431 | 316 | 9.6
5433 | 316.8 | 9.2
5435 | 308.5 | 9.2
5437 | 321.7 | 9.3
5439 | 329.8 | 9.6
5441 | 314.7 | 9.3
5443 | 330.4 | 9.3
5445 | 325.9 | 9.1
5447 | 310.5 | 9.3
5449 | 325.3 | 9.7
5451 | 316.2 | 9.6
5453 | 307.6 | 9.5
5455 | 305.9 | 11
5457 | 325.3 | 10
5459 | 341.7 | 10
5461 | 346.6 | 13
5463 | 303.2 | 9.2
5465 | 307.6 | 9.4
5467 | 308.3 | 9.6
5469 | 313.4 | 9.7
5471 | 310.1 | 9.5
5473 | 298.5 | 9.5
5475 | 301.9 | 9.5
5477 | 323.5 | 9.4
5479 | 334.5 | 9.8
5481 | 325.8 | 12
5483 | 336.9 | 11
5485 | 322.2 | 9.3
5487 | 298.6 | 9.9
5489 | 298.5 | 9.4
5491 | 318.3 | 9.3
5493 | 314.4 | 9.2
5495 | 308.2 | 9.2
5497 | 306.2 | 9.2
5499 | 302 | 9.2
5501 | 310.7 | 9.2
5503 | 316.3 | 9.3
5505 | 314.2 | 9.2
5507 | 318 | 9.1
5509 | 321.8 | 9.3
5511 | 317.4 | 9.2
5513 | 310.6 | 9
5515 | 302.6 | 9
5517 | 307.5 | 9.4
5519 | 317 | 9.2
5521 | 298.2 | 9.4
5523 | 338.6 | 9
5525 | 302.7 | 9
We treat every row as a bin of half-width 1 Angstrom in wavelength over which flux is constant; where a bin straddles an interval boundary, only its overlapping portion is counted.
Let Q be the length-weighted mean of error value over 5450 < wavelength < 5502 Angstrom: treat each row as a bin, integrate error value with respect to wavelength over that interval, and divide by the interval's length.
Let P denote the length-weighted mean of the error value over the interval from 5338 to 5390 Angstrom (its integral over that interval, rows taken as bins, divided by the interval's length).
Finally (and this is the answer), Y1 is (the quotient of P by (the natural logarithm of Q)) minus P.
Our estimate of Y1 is -5.85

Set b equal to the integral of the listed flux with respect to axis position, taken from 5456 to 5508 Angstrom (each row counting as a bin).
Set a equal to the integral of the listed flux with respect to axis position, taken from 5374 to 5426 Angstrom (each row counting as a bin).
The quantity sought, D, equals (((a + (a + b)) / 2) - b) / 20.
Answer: 403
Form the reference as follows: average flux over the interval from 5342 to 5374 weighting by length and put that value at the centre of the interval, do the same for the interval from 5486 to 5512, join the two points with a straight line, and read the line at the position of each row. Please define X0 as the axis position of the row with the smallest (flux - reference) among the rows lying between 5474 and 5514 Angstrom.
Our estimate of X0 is 5487 Angstrom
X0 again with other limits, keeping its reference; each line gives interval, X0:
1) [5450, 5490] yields 5473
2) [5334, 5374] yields 5351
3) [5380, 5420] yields 5405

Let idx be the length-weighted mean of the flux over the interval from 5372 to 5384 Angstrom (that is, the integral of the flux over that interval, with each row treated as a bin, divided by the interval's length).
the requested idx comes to 318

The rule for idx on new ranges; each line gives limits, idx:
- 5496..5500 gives 304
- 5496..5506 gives 310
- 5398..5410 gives 294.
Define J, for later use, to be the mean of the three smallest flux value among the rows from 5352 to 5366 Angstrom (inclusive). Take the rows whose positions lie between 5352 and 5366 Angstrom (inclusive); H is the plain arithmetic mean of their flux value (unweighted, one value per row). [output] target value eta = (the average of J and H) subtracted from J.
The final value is -6.0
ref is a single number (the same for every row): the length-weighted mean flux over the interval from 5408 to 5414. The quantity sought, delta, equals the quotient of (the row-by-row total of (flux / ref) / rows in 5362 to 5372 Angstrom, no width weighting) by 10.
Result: 0.51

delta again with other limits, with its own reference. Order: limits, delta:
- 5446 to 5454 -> 0.41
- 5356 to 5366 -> 0.54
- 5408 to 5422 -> 0.72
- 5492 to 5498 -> 0.30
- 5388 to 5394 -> 0.30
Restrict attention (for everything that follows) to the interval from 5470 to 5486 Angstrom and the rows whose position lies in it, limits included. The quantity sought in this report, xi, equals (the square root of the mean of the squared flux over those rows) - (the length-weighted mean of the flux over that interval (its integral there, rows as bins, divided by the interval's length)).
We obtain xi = 0.28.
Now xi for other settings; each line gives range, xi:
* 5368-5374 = 0.12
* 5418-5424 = 0.41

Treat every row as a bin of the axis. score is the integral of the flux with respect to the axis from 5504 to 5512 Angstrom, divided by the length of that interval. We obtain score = 318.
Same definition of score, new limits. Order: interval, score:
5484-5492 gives 309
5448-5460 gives 320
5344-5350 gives 305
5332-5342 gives 316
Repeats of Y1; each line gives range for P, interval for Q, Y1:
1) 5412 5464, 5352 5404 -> -5.56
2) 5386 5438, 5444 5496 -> -5.45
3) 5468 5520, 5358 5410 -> -5.41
